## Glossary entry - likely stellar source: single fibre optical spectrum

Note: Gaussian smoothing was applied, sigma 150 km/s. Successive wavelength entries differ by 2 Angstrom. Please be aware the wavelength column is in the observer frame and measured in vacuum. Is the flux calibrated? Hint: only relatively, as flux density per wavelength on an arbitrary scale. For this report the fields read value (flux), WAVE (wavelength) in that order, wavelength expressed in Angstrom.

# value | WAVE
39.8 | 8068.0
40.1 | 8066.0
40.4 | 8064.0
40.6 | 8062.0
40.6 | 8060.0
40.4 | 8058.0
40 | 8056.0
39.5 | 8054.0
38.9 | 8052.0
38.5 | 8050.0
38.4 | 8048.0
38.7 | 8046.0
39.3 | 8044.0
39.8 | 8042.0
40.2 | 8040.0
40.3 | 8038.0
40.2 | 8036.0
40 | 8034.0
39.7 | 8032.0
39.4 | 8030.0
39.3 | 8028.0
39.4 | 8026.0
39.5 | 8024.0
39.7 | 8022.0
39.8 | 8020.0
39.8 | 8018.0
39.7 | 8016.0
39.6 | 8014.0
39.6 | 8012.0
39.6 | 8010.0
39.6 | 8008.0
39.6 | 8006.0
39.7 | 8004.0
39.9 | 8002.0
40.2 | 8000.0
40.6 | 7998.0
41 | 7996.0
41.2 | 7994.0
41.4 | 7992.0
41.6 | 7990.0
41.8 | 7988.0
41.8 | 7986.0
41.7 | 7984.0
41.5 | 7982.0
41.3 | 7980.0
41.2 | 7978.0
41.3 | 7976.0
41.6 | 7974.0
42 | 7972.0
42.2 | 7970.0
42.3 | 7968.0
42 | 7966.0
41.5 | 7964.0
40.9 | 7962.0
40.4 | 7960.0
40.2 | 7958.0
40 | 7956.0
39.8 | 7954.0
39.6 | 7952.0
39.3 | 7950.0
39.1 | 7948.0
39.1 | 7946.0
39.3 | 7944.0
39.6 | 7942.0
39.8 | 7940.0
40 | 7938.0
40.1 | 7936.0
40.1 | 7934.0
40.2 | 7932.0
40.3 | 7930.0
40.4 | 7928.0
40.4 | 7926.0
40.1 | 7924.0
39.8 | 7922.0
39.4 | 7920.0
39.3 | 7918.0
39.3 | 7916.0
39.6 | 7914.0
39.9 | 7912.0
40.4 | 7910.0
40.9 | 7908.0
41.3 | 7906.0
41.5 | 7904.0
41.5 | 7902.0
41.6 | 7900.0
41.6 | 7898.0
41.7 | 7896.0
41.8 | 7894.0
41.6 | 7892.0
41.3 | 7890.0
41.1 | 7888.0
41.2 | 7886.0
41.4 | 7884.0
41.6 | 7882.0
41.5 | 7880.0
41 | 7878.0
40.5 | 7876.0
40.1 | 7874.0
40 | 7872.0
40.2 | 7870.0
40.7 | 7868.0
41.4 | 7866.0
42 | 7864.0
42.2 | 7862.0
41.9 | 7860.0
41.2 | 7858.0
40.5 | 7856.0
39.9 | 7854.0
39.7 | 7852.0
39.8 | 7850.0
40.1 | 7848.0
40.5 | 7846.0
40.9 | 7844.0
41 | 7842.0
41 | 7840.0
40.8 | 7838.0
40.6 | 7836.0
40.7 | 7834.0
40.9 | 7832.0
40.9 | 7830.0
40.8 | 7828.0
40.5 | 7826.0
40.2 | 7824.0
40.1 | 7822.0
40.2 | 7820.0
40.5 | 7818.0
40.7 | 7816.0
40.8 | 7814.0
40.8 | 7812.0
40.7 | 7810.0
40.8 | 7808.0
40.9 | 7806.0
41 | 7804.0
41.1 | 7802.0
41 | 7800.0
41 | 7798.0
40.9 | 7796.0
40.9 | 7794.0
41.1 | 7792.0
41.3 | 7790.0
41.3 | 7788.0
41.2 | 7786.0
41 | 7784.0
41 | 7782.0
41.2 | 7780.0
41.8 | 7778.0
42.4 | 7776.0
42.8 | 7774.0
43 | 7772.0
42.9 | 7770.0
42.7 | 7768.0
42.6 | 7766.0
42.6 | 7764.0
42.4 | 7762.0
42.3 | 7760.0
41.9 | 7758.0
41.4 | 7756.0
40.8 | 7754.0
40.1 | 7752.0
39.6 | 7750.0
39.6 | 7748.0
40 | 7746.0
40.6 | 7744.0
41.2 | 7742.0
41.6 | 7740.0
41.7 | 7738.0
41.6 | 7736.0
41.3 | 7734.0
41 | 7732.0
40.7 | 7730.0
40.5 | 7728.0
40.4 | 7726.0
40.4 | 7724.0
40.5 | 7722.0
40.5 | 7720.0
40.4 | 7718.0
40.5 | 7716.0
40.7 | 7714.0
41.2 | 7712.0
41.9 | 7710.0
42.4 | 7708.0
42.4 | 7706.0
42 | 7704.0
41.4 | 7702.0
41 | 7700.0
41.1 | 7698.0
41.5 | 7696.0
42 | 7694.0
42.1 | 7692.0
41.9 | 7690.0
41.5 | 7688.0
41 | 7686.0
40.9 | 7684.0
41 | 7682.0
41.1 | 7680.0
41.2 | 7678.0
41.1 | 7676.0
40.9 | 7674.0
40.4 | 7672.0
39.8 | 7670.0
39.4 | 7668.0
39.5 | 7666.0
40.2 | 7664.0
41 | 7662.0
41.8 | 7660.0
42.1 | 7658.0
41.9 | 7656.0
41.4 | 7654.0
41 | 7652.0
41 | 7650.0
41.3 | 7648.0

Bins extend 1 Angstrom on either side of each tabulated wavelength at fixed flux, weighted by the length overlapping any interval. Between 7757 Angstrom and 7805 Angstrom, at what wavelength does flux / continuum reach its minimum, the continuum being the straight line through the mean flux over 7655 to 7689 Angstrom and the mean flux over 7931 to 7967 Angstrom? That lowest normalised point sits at 7794.0 Angstrom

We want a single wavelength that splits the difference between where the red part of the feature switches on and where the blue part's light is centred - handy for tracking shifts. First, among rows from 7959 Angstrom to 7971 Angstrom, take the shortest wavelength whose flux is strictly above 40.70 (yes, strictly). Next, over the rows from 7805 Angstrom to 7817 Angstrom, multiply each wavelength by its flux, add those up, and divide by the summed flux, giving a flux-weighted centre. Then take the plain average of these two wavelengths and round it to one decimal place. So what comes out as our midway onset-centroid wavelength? 7886.5 Angstrom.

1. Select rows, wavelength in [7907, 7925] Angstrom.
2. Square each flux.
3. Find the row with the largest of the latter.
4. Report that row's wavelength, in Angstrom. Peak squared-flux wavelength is 7908.0 Angstrom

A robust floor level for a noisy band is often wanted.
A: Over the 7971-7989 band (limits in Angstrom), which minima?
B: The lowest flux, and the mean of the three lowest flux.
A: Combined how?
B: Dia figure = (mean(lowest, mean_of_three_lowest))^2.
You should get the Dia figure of 1700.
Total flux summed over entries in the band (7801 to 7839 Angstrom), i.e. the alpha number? 773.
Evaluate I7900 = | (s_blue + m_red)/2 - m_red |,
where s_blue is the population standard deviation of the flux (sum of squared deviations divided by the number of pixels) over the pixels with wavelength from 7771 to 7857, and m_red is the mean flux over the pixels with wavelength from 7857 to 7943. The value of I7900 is 20.0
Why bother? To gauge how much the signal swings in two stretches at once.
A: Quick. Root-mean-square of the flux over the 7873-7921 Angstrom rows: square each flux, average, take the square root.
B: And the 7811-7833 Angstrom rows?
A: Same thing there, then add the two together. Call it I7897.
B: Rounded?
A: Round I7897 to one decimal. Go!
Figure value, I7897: 81.5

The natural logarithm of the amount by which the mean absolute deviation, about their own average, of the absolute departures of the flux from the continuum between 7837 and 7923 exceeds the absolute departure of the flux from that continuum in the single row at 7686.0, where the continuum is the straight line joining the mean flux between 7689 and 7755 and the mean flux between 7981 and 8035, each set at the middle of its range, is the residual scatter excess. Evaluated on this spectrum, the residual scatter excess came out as -1.74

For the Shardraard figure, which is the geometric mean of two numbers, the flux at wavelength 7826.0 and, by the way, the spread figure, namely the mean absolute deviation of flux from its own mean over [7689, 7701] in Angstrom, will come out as 4.02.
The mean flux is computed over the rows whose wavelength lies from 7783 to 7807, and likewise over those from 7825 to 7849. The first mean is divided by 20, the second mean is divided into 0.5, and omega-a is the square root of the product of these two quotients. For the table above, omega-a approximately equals 0.159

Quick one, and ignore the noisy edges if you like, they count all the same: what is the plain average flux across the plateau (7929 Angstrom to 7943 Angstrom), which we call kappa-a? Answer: 40.0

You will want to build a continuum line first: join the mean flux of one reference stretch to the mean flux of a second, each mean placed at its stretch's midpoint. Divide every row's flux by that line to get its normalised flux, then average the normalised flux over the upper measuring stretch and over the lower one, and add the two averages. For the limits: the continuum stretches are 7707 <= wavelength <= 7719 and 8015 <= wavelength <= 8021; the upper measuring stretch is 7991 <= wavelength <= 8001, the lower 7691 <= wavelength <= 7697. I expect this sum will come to 2.04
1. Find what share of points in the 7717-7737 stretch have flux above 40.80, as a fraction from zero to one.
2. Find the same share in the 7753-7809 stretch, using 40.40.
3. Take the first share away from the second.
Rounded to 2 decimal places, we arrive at 0.70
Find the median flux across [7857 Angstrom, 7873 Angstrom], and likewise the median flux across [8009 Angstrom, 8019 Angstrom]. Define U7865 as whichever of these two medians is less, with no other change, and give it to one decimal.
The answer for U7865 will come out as 39.6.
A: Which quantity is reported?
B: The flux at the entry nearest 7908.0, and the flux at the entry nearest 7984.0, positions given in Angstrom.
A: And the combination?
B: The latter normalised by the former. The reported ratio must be 1.02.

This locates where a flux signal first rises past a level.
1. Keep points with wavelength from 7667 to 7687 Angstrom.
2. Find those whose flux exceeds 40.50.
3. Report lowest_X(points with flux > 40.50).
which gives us 7674.0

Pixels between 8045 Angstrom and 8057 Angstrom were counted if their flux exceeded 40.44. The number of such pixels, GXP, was 0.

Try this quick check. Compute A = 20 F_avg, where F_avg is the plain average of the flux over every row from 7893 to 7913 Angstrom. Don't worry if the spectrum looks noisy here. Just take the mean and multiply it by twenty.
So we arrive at 824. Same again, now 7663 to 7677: 804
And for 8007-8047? 793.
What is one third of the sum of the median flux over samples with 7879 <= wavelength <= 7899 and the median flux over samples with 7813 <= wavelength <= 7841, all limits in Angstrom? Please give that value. 27.4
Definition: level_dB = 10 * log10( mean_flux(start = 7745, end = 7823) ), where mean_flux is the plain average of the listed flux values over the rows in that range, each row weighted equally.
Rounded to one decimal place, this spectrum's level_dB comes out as 16.2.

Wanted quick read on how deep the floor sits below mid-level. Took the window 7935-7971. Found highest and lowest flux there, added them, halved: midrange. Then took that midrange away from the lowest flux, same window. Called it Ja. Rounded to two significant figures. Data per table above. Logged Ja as -1.6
